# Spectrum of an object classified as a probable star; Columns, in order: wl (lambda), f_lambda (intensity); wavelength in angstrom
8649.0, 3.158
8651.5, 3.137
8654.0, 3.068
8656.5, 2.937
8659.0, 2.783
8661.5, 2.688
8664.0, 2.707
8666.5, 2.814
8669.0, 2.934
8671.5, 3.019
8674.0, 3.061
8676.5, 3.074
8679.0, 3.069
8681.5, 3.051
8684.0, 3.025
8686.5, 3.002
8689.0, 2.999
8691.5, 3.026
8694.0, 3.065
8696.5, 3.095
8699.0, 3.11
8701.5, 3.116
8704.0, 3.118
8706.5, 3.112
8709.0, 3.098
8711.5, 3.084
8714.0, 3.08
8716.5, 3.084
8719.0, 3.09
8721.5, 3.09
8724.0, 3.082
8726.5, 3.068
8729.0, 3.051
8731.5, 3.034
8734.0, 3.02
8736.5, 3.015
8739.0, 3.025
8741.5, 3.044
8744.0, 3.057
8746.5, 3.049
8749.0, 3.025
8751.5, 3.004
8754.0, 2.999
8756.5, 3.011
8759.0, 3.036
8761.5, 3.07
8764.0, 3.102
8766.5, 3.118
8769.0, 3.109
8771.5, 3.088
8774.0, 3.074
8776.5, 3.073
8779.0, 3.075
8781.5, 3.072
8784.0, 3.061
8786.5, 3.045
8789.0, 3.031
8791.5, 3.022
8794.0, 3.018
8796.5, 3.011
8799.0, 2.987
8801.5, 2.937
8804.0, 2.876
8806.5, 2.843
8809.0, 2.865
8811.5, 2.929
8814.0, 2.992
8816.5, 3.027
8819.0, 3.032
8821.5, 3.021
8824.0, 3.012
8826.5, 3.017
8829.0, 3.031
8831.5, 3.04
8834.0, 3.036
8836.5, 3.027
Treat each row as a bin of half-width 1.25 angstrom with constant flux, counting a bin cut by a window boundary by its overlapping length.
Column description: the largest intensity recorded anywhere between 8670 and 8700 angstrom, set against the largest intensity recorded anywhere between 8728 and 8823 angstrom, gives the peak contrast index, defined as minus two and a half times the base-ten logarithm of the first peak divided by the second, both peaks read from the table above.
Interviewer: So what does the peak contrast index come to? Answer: 0.003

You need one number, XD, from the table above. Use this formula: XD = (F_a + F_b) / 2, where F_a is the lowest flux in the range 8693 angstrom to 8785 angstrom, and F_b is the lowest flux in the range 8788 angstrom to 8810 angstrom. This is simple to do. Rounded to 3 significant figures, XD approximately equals 2.92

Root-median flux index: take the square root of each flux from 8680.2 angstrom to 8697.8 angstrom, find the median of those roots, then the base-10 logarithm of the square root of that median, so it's 0.120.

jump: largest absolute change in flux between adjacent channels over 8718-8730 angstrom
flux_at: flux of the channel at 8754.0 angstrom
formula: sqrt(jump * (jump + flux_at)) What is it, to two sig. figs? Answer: 0.23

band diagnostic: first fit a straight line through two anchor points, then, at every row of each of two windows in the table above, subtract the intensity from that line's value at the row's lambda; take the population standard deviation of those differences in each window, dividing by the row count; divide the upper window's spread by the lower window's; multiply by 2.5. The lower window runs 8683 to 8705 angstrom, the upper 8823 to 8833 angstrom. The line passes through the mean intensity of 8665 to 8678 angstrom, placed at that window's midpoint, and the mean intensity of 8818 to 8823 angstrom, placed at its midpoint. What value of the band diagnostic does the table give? 0.6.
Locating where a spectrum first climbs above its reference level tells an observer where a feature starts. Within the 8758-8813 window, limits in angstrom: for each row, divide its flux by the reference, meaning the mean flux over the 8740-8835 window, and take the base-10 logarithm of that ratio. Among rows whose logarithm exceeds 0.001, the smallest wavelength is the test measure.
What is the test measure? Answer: 8759.0 angstrom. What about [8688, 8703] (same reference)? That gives 8694.0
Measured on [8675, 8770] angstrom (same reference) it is 8676.5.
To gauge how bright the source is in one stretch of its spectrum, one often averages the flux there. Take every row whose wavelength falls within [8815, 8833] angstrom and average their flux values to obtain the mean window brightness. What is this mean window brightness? 3.03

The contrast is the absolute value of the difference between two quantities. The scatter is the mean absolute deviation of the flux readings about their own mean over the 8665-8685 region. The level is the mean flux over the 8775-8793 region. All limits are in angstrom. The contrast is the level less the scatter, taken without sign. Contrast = 2.99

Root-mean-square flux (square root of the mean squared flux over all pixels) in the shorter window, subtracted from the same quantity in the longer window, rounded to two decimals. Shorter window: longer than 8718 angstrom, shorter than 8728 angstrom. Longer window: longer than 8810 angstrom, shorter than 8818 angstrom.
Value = -0.10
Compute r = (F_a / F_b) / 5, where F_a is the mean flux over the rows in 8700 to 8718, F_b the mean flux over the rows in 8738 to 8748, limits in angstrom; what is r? 0.204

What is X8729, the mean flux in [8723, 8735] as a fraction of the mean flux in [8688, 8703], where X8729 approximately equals 0.99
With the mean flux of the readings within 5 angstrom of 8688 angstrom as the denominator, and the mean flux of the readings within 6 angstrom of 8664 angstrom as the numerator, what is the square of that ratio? 0.85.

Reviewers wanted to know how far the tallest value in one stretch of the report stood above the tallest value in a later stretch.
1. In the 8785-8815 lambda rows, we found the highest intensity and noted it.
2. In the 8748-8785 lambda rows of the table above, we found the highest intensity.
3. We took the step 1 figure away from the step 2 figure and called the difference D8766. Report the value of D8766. 0.07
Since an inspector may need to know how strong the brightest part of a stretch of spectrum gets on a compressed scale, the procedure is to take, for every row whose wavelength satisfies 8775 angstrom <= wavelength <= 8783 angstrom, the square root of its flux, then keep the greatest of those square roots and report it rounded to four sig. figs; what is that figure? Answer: 1.754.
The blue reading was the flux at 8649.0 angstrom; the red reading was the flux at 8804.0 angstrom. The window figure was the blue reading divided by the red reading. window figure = 1.10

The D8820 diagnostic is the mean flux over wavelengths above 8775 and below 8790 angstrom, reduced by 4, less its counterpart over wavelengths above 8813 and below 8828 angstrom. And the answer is -3.96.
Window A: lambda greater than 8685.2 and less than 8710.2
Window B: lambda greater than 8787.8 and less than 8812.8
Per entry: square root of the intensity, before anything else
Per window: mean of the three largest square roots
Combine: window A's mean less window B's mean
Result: 0.026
